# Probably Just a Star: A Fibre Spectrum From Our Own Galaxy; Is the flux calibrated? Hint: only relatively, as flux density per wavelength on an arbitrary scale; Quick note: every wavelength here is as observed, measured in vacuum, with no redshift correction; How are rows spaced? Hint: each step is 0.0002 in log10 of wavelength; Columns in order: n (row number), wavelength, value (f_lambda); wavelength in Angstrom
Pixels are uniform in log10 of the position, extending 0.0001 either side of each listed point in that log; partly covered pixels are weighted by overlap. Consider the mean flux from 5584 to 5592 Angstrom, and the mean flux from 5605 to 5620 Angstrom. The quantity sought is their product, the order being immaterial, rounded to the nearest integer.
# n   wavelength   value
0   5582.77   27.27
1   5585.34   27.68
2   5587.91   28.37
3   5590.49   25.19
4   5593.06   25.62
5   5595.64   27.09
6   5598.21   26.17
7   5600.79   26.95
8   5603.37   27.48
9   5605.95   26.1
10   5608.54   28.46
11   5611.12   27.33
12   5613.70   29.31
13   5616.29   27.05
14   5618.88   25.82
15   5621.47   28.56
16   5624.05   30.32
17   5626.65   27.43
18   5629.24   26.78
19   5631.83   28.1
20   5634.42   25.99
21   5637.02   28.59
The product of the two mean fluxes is 741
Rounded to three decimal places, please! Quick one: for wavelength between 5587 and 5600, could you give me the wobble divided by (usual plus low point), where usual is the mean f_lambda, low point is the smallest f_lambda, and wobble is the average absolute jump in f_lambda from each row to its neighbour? 0.029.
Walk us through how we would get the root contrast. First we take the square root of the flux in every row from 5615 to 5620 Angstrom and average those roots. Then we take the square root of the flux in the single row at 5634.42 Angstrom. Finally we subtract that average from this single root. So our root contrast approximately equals -0.04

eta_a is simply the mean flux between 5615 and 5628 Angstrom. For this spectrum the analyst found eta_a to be 27.8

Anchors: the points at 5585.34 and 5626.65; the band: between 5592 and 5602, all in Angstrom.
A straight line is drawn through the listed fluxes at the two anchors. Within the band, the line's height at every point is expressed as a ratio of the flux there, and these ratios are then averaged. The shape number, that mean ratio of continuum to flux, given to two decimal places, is 1.04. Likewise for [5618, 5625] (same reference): 0.98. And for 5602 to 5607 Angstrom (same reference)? 1.03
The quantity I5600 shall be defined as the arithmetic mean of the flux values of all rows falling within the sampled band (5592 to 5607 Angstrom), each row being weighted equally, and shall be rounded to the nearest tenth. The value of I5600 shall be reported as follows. 26.6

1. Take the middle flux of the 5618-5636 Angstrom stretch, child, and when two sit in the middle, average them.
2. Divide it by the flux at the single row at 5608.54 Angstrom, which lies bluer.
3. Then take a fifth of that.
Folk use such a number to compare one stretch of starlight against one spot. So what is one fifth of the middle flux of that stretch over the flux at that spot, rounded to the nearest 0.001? 0.193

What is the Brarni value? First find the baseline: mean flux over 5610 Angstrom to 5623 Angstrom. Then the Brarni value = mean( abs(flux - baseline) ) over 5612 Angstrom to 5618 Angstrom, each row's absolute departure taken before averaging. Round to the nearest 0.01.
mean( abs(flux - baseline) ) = 1.13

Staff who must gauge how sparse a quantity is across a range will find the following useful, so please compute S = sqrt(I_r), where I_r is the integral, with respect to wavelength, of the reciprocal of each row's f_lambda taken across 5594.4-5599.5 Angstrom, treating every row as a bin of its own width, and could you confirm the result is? 0.44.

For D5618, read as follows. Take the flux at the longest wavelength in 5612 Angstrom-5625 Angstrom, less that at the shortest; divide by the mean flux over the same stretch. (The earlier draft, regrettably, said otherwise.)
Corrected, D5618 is 0.036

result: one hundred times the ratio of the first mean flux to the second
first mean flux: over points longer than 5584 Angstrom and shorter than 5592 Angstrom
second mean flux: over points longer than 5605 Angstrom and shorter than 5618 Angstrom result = 97.9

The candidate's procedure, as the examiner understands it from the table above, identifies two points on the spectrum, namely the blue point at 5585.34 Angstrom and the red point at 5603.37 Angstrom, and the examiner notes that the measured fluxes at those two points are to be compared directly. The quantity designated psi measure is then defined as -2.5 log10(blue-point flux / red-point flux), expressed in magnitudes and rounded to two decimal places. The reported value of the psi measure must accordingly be -0.01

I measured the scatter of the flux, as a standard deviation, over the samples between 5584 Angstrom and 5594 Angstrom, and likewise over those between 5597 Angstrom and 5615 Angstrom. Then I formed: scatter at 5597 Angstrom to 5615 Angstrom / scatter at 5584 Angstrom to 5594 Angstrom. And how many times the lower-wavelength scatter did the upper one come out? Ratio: 0.8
